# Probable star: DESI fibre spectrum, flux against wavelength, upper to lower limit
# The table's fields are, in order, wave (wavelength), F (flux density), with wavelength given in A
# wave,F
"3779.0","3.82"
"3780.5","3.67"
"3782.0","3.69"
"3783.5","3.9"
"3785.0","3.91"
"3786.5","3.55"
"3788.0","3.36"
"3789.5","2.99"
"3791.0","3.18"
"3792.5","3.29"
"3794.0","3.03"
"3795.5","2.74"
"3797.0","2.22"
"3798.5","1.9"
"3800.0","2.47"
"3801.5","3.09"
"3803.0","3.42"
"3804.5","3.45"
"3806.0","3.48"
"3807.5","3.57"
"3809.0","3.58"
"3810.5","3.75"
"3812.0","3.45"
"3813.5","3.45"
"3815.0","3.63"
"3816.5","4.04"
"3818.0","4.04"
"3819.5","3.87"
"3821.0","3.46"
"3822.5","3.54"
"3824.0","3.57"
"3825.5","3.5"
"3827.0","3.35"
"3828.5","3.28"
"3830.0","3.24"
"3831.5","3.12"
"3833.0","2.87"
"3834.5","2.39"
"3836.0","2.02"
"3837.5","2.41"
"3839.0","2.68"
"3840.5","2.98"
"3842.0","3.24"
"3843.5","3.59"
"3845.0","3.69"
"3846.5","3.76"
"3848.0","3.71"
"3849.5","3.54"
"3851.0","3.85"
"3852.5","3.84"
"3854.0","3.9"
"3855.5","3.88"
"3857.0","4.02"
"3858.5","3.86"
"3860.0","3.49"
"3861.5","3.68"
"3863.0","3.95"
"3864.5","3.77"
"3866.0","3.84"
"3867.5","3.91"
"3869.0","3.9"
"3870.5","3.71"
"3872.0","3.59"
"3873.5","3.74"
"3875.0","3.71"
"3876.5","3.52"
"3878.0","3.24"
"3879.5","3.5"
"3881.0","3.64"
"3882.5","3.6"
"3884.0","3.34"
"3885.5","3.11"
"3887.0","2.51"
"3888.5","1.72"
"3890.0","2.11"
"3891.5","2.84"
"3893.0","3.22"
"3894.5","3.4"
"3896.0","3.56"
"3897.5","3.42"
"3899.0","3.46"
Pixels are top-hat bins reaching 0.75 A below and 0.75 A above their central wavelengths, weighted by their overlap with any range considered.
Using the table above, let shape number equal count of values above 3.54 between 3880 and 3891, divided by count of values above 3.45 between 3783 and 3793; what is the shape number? 0.67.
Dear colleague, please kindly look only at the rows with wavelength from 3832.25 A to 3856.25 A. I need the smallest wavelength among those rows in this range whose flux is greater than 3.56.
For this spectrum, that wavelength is 3843.5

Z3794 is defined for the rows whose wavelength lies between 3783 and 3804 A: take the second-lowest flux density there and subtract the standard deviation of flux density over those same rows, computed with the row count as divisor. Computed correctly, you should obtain 1.7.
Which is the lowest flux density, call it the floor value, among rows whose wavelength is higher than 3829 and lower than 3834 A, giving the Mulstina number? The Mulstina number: 2.87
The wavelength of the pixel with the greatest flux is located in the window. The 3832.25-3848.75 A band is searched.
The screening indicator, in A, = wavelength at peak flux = 3846.5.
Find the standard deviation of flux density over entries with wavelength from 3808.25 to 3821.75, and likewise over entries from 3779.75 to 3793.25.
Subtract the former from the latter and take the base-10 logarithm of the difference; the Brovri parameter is -1.1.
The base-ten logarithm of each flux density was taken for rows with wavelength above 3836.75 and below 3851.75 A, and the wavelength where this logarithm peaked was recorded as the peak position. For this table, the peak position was 3851.0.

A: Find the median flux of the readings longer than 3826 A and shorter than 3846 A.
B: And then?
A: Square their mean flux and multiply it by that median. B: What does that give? 28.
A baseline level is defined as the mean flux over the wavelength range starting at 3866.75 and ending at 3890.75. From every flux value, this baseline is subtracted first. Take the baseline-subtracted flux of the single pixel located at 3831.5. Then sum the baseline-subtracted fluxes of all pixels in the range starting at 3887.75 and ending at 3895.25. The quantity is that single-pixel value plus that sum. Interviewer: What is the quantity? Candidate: -3.4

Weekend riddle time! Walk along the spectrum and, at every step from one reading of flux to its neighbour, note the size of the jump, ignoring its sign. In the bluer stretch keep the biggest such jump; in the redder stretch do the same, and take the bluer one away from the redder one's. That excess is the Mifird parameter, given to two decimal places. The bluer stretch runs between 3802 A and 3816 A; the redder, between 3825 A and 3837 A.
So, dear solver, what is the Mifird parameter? 0.18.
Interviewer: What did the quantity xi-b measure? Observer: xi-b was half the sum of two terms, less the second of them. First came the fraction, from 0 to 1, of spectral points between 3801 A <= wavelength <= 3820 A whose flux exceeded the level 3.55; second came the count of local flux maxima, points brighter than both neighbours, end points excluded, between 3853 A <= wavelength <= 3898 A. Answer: -2.73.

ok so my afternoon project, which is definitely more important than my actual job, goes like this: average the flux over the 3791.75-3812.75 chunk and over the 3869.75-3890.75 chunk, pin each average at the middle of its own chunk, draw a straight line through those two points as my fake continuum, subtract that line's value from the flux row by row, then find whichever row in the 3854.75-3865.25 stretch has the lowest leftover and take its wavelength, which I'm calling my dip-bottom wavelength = 3860.0 A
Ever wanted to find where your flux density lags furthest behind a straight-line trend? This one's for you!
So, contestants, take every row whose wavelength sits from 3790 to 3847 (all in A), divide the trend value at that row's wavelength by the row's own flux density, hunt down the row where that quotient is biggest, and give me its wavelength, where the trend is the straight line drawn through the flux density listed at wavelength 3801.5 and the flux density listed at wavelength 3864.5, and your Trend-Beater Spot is 3836.0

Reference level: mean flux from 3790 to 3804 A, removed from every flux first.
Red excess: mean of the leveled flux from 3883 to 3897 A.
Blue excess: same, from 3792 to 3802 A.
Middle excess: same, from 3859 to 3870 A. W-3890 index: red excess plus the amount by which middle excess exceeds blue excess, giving 1.2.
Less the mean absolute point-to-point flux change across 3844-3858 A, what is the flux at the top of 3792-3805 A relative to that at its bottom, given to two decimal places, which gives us 0.06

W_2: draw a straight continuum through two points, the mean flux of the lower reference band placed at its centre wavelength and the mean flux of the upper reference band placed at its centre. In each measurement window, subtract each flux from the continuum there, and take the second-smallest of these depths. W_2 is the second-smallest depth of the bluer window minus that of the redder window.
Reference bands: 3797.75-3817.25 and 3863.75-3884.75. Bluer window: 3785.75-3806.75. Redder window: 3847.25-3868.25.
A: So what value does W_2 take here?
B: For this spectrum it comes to 0.20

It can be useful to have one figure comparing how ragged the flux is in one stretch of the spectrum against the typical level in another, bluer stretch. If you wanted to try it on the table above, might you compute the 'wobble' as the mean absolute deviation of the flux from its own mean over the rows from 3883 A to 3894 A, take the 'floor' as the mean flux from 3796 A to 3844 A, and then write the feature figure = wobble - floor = -2.71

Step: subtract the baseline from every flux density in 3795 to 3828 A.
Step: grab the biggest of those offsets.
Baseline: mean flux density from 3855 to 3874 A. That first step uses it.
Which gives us 0.245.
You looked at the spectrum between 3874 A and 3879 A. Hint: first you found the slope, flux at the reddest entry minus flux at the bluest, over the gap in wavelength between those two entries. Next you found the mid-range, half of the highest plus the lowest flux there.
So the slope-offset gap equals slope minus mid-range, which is -3.6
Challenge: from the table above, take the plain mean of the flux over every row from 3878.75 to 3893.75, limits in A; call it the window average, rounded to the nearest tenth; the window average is 3.0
